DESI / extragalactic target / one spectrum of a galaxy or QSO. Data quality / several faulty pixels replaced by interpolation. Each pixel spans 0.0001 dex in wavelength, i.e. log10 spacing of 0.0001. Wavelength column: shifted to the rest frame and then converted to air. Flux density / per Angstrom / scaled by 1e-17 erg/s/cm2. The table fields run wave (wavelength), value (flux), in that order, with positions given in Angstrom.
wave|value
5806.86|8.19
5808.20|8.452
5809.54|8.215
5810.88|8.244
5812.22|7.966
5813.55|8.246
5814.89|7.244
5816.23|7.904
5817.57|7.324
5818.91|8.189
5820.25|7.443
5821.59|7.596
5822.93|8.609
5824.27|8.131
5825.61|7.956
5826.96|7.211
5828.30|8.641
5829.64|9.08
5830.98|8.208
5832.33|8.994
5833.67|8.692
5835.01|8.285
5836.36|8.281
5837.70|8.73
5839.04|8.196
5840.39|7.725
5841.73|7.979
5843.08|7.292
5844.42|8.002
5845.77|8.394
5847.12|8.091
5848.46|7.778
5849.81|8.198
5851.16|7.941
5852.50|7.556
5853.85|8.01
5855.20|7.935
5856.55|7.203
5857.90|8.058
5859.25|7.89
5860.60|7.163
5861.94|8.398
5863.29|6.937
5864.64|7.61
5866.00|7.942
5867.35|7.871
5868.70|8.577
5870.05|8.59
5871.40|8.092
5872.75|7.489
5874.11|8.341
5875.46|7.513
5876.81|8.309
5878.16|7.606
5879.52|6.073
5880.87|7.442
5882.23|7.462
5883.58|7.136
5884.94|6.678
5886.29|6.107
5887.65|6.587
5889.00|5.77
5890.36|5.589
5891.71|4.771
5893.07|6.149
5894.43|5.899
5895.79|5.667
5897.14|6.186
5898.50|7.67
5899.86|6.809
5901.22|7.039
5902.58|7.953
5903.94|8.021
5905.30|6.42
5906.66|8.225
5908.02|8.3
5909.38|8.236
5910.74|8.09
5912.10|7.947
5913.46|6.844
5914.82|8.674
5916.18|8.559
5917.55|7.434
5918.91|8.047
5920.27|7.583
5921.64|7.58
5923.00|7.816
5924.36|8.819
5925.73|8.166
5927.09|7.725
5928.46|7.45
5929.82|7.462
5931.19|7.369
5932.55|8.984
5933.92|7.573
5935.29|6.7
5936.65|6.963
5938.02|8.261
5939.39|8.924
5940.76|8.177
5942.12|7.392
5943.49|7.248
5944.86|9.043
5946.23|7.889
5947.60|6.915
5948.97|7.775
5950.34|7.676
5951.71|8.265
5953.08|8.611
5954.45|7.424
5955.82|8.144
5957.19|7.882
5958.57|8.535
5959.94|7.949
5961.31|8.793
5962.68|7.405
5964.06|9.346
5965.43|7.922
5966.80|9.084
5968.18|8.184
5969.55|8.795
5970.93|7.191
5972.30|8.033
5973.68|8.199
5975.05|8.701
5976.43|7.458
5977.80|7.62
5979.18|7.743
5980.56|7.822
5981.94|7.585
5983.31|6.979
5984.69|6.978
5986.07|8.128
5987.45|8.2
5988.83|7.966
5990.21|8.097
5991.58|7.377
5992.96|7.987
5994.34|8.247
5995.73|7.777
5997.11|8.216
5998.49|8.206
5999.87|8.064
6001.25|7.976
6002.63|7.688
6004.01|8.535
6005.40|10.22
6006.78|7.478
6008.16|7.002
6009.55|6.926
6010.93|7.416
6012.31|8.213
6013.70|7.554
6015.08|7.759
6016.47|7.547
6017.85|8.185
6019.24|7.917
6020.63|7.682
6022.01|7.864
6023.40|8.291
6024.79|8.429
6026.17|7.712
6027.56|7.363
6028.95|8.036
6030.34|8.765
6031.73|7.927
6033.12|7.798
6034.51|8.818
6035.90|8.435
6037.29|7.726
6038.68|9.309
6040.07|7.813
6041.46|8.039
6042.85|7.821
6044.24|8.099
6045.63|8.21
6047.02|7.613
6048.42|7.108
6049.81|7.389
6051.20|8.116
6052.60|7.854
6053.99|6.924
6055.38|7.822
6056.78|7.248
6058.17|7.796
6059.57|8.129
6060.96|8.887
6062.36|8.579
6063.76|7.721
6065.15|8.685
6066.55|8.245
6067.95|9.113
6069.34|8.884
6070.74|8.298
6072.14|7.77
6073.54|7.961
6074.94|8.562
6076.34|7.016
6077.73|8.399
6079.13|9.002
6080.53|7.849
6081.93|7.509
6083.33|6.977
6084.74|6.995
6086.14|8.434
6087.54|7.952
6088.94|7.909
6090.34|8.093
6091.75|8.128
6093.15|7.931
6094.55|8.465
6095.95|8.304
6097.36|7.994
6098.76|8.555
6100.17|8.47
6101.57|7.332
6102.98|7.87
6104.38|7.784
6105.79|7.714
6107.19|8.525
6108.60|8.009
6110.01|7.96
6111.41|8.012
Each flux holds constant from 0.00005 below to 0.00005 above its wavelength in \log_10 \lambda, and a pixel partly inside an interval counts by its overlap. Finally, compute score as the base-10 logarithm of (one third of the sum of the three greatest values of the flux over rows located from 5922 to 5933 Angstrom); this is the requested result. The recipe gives 0.937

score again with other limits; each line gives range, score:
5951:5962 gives 0.937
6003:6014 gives 0.954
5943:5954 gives 0.936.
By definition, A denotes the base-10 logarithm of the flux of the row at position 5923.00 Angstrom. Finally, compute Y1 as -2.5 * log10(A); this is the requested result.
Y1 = 0.12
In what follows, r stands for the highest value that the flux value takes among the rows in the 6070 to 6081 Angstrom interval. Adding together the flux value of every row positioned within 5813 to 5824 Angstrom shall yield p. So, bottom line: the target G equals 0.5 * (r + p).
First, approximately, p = 62.6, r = 9.002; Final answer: 35.8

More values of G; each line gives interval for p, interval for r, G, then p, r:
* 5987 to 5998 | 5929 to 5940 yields 36.4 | 63.9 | 8.984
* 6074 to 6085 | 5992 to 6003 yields 35.3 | 62.3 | 8.247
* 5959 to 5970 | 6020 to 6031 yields 38.1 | 67.5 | 8.765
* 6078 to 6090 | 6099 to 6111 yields 35.6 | 62.6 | 8.525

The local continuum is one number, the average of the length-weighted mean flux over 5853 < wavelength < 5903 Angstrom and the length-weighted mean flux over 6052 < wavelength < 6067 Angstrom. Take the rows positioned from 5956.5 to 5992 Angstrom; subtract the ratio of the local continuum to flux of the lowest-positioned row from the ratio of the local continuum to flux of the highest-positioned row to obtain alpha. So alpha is 0.07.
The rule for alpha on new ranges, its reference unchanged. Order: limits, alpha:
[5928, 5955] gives 0.00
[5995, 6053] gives -0.01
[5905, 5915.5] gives -0.31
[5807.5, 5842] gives 0.05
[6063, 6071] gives -0.07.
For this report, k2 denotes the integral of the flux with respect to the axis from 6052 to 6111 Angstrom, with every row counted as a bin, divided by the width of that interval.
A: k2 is 8.04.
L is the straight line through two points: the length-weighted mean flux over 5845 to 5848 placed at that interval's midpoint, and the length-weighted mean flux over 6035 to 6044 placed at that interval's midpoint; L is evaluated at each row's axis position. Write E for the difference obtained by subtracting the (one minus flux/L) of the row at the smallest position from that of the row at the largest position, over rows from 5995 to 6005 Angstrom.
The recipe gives -0.09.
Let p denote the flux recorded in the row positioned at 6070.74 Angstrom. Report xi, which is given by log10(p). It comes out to 0.92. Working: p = 8.298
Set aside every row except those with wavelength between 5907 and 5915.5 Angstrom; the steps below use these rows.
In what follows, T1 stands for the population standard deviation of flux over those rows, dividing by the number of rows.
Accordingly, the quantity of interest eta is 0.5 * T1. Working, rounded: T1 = 0.57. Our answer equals 0.28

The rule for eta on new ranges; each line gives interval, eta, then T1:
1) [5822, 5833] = 0.29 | 0.57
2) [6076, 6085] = 0.36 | 0.73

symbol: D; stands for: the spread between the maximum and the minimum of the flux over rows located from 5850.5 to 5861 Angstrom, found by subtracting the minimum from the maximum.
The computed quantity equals 0.9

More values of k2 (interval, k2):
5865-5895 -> 7.10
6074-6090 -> 7.88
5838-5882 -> 7.82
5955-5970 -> 8.35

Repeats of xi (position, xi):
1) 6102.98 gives 0.90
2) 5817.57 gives 0.86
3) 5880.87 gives 0.87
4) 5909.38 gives 0.92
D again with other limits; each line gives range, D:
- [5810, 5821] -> 1.0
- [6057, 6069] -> 1.4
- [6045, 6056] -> 1.3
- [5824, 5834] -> 1.9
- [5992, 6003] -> 0.6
